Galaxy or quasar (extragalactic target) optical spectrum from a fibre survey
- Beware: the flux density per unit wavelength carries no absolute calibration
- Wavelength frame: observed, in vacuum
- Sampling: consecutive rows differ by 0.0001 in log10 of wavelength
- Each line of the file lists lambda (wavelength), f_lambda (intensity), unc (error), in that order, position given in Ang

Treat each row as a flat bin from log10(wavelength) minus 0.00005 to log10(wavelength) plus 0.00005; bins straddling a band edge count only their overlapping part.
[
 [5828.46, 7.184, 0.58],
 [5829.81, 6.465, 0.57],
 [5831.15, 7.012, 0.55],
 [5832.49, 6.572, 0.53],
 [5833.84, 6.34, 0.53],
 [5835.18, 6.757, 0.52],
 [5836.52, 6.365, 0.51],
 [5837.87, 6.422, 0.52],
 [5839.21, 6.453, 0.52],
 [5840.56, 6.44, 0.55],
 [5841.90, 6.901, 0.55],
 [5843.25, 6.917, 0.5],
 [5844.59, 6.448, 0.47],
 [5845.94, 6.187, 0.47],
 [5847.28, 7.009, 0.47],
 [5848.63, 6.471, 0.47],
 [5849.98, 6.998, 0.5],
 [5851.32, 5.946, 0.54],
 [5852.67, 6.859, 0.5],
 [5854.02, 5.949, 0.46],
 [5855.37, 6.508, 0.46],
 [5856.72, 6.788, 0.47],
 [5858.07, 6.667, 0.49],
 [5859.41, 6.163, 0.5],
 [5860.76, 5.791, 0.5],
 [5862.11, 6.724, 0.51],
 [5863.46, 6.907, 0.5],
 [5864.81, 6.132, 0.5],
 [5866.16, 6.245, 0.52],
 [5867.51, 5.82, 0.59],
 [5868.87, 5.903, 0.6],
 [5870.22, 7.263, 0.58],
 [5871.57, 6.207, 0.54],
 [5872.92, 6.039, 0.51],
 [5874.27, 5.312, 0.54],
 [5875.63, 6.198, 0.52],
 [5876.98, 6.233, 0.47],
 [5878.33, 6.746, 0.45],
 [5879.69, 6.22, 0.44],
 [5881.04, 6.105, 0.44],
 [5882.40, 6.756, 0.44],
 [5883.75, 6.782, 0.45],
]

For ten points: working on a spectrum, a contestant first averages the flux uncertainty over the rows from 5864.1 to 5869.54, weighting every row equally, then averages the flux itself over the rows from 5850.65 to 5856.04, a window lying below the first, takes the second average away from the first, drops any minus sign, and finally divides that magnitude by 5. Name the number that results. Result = 1.15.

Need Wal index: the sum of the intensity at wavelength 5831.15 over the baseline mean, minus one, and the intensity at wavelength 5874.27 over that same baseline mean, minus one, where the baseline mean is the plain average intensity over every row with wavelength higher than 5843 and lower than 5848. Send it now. -0.14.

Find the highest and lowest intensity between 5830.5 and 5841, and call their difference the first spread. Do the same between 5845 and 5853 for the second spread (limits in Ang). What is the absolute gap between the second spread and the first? 0.39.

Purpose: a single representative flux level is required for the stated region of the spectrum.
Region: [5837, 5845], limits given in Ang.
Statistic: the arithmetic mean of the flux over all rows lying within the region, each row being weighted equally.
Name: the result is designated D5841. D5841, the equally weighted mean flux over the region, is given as 6.60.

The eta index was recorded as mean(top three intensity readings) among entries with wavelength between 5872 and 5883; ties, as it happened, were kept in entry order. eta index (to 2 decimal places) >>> 6.58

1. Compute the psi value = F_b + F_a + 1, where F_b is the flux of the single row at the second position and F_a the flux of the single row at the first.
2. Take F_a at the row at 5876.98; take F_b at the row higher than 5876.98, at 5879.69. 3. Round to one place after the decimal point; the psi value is 13.5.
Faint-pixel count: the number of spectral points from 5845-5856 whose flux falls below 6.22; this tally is 3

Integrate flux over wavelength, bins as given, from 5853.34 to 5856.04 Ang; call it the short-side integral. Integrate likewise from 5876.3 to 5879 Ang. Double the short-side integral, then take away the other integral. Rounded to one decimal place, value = 16.0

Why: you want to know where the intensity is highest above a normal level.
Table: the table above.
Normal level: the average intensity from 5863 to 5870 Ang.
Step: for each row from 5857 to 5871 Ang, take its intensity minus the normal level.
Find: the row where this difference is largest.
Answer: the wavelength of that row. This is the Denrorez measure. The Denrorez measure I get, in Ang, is 5870.22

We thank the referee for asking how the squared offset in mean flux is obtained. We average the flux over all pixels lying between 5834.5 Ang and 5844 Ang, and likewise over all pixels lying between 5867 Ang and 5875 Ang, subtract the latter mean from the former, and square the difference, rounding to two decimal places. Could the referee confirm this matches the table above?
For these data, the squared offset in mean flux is 0.27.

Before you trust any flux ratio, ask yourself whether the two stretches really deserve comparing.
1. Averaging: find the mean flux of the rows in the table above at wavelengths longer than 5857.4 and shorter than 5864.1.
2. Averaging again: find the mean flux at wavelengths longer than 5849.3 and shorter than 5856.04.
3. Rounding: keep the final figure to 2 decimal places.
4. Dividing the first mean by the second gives 1.00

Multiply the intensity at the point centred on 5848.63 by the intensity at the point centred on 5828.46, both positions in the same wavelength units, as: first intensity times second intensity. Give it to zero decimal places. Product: 46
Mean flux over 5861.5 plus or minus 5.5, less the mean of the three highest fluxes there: -0.38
